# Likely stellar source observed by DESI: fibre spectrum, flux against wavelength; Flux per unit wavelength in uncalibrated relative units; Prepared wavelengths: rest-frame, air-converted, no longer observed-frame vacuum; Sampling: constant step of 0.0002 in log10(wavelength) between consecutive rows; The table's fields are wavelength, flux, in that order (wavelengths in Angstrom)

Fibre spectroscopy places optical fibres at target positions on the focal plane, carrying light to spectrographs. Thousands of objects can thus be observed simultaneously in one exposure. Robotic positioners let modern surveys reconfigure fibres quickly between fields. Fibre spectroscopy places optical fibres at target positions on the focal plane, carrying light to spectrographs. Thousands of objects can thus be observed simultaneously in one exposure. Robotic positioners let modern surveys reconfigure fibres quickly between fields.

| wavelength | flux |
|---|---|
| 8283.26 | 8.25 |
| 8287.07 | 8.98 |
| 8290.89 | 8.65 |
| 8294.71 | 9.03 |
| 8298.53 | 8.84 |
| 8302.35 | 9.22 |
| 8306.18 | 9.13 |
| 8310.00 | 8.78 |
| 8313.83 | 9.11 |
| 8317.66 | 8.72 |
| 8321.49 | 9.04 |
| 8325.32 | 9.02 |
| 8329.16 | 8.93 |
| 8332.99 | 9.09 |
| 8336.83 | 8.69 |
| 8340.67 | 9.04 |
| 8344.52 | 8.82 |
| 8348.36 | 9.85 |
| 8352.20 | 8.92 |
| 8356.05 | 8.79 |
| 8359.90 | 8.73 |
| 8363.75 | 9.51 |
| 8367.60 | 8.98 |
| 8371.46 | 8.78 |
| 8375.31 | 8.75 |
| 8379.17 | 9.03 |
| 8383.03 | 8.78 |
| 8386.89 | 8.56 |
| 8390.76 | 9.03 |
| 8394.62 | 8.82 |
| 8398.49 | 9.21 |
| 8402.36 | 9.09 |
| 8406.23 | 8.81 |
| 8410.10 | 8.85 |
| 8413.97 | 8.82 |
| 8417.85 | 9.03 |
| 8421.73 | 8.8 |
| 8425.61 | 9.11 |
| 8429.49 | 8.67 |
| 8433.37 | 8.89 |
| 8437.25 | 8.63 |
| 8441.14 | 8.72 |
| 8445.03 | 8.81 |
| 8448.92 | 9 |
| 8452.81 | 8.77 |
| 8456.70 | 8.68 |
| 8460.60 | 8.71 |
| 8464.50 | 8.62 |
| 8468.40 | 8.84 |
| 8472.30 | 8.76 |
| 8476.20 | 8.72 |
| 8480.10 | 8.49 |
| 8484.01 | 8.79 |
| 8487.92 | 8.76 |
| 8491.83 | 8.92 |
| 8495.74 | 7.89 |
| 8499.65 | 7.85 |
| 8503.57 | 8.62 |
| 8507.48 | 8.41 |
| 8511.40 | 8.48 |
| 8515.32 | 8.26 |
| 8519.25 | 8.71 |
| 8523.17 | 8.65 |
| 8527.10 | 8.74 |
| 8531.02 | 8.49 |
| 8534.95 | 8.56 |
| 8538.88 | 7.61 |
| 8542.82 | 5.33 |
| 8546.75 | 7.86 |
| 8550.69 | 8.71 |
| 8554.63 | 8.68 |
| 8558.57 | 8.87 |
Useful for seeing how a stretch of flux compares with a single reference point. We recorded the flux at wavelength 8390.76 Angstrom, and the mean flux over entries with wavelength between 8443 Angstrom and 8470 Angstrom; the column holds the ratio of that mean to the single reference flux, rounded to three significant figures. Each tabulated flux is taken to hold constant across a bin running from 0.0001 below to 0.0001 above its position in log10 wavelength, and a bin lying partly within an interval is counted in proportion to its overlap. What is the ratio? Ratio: 0.972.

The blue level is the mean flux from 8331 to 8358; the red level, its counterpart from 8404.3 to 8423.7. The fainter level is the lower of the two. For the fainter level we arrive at 8.9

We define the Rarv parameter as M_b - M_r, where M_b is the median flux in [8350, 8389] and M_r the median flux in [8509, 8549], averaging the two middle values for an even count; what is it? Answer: 0.30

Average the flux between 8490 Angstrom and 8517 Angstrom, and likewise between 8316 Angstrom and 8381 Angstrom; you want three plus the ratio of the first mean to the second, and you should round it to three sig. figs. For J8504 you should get 3.93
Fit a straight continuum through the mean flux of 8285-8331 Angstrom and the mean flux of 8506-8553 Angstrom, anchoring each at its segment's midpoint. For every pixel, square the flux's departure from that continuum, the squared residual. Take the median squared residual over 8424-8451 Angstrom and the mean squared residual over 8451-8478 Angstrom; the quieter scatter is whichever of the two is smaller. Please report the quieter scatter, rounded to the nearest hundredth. 0.12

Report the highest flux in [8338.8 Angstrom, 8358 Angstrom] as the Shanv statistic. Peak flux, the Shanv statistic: 9.85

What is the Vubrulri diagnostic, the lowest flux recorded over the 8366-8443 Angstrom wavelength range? 8.56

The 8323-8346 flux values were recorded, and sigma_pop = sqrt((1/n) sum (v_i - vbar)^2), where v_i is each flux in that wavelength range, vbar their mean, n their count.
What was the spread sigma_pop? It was 0.14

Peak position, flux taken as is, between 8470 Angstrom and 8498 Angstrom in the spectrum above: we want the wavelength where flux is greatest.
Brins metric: 8491.83 Angstrom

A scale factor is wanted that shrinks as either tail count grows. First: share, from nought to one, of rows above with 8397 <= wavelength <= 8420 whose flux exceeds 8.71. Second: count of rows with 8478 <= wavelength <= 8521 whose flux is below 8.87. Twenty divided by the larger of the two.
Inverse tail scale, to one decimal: 2.0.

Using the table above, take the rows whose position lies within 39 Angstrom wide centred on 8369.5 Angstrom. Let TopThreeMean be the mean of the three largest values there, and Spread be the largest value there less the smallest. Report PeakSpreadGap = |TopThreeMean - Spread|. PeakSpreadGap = 8.22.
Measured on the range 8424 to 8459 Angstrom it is 8.52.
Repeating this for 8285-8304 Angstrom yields 8.51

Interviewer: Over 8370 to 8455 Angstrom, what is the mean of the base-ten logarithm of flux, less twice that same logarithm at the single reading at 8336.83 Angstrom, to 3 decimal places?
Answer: -0.931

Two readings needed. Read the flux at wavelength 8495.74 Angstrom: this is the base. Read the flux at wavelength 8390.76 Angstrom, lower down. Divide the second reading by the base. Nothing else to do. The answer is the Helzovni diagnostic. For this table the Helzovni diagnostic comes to 1.14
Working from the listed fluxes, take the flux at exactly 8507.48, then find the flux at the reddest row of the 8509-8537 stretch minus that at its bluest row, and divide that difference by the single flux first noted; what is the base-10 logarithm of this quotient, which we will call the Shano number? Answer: -2.0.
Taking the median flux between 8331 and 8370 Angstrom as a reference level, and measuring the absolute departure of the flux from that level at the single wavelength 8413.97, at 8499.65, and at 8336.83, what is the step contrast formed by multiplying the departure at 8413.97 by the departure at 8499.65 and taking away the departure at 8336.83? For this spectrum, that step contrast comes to -0.12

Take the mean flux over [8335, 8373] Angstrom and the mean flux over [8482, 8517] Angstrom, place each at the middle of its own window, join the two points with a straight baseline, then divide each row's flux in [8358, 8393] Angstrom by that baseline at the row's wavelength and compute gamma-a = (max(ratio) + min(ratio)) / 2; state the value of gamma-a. 1.01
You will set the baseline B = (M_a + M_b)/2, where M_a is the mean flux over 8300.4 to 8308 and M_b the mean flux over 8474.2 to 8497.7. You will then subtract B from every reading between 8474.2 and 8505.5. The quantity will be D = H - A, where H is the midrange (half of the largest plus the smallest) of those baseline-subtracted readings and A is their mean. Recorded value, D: -0.12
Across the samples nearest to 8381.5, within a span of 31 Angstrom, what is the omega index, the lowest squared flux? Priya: 73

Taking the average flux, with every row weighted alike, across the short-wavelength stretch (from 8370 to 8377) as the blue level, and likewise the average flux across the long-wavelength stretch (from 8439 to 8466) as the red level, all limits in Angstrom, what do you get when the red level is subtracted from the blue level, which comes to 0.01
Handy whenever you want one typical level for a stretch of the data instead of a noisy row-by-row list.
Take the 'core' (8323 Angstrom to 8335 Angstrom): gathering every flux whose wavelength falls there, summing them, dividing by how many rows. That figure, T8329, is 9.01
